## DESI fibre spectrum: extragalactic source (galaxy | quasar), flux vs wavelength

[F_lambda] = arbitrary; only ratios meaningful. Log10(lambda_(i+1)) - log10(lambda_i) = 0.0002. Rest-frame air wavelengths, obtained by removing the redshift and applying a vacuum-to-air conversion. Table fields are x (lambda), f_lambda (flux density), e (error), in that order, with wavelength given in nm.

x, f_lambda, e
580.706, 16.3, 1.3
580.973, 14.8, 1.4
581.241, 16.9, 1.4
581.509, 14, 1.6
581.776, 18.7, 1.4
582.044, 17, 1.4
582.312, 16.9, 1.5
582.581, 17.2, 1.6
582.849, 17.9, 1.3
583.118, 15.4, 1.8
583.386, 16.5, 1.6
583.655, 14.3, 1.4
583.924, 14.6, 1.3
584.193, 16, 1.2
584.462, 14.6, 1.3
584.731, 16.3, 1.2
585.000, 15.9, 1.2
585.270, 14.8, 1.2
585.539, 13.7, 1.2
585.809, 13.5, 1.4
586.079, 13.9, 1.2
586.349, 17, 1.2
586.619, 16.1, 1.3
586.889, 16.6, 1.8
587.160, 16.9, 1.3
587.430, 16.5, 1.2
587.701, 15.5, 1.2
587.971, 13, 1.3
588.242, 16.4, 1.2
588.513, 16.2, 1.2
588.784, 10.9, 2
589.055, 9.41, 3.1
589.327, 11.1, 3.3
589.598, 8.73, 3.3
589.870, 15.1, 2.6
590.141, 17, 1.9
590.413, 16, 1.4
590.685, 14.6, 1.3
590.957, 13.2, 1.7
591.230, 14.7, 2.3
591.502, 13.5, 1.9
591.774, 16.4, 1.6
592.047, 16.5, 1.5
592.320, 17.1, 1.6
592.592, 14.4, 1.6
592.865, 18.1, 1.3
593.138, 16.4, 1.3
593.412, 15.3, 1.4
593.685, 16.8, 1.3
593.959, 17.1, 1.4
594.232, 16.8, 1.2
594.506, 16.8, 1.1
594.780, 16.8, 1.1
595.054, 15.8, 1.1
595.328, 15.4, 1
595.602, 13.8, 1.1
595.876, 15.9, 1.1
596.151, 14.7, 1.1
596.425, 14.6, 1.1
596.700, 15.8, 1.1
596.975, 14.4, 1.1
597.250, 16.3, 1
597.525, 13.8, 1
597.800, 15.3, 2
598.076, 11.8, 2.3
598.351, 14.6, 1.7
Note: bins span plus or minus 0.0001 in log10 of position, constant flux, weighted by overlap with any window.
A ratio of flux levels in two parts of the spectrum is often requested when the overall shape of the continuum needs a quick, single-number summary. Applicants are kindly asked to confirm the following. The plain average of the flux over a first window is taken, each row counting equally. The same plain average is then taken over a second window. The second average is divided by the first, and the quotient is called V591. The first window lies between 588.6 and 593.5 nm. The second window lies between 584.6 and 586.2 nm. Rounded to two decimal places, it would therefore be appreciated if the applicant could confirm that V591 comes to 1.02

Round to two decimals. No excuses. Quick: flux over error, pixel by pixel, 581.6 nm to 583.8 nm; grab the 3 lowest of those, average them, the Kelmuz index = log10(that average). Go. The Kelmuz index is 0.99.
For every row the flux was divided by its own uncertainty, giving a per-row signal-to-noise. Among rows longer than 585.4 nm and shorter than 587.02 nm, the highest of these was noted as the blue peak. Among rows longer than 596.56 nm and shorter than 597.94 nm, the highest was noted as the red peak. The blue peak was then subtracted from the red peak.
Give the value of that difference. 2.1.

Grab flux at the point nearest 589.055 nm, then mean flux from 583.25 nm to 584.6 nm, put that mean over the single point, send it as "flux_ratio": 1.62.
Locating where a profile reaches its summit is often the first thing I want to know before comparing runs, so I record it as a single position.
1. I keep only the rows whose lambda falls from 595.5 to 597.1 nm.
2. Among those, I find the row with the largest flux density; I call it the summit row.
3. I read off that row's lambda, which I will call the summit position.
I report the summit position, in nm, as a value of 595.876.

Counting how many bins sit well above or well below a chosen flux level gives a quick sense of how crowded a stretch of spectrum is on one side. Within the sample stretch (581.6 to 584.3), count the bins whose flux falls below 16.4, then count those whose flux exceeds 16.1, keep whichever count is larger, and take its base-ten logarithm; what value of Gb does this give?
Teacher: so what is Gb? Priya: 0.78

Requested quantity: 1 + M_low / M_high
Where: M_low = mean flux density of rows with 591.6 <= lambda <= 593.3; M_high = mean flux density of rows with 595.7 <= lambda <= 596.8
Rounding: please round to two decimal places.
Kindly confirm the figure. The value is 2.08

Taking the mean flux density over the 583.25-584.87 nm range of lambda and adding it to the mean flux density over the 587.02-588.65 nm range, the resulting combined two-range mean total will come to 31.1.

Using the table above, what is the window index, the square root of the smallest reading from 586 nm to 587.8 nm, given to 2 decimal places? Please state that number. 3.73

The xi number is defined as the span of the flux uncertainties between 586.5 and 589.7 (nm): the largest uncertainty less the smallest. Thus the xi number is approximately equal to 2.1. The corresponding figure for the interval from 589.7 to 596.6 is 1.6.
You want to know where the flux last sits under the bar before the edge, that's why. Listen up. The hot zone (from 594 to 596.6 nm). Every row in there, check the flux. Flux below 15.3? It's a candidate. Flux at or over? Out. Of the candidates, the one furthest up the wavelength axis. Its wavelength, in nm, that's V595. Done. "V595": 596.425 nm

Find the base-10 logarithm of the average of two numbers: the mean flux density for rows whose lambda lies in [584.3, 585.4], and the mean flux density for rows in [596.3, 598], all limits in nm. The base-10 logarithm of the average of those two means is 1.18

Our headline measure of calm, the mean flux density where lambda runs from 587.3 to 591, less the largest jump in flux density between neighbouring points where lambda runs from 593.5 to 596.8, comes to 11.7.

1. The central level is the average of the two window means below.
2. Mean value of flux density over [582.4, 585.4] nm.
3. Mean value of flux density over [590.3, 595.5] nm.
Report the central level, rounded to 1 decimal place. 15.8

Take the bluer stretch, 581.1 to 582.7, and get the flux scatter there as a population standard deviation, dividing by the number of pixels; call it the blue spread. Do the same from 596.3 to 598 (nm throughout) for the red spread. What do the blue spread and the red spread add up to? 2.25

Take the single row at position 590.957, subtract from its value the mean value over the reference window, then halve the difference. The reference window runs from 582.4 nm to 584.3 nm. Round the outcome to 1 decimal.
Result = -1.4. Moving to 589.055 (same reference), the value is -3.3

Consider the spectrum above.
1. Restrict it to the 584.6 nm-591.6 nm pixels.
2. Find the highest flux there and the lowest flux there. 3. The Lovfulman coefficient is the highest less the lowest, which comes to 8.3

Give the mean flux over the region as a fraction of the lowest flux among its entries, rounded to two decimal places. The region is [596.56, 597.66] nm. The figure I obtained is 1.09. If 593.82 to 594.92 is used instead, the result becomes 1.00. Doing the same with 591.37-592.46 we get 1.18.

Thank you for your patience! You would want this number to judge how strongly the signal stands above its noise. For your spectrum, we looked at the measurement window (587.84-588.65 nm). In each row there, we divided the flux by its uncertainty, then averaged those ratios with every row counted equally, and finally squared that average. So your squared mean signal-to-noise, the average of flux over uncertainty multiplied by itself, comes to 153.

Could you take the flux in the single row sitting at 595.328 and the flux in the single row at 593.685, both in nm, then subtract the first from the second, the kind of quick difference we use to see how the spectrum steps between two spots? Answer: 1.4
